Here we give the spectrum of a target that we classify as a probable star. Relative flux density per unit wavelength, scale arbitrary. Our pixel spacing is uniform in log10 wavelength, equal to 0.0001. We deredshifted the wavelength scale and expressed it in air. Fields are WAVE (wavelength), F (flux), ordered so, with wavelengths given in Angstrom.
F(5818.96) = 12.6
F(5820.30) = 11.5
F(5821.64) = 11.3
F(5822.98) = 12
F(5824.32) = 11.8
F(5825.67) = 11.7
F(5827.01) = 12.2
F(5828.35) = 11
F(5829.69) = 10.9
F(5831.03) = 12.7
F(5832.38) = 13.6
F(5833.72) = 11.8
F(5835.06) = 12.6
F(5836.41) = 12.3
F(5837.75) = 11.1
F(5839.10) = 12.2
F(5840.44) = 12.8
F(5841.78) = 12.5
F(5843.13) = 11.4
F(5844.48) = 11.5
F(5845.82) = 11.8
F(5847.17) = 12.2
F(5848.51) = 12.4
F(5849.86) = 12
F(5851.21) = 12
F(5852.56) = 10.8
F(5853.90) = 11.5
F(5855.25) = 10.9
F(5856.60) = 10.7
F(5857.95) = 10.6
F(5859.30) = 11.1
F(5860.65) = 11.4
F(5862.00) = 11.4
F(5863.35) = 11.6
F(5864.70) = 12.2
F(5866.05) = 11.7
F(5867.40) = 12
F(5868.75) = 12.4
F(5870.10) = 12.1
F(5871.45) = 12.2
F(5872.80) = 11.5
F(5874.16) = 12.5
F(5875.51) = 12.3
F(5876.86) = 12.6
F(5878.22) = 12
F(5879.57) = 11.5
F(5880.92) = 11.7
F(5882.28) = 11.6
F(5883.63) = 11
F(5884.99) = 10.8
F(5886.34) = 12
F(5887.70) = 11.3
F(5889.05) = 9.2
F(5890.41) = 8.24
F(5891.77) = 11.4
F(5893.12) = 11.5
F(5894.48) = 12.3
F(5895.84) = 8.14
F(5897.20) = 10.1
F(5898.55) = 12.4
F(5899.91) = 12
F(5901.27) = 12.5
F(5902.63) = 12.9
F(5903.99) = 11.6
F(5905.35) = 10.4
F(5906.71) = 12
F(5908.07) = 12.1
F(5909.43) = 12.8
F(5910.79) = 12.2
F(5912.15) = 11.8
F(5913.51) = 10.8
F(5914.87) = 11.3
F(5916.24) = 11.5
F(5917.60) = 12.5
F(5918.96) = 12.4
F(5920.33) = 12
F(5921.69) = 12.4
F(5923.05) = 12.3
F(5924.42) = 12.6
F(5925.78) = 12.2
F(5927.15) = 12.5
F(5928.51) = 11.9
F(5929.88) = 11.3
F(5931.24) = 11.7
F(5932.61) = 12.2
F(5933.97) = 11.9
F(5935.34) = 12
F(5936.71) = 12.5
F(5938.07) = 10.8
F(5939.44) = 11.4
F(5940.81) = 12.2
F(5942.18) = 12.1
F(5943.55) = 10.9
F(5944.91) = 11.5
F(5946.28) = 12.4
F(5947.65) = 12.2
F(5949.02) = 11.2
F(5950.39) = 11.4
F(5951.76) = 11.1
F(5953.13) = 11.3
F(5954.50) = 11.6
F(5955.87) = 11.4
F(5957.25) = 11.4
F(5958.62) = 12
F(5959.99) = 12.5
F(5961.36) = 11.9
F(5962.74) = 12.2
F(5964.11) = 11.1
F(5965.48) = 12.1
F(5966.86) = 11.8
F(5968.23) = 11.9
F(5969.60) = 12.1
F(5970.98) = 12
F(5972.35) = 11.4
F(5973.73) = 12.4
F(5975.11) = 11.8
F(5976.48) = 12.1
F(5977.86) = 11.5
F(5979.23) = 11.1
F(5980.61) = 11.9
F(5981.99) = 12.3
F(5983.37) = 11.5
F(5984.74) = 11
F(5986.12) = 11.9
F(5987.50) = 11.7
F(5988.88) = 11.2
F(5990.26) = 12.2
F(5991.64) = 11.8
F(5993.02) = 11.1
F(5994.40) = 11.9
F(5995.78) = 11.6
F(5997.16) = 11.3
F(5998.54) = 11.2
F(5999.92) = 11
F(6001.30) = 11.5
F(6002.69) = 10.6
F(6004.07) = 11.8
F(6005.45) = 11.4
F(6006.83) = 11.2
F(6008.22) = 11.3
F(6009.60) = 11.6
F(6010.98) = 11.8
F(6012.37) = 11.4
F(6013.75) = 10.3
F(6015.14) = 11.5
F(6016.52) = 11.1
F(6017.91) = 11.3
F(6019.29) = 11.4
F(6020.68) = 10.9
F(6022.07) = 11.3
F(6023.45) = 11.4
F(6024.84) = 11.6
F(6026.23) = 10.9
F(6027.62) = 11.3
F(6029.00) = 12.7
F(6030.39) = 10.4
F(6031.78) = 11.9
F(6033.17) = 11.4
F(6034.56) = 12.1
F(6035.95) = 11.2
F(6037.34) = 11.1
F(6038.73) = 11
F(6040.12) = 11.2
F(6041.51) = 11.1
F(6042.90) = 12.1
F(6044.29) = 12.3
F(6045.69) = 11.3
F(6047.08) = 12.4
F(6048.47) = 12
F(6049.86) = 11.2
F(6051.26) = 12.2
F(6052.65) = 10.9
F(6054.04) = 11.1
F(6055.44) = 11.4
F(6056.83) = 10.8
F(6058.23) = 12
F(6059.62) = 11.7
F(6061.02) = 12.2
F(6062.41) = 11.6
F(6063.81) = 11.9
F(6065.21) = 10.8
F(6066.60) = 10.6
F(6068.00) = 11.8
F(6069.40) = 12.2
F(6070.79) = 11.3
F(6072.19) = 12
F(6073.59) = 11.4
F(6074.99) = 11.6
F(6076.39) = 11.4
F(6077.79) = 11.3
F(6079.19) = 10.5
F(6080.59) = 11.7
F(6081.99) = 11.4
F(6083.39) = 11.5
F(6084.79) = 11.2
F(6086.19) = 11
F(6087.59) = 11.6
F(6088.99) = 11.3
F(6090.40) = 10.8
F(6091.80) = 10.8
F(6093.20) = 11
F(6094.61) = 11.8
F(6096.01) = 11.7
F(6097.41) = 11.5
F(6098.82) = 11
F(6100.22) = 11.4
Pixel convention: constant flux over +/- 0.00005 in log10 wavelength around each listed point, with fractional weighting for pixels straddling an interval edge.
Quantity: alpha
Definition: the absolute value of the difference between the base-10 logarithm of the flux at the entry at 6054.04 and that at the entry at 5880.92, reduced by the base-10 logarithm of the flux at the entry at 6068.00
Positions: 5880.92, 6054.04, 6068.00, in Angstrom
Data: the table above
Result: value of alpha -1.05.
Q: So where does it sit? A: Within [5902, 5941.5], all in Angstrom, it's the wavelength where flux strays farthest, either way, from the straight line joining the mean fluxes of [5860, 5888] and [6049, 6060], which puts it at 5905.35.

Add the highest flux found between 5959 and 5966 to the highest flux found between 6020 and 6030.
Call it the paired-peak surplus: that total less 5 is 20.2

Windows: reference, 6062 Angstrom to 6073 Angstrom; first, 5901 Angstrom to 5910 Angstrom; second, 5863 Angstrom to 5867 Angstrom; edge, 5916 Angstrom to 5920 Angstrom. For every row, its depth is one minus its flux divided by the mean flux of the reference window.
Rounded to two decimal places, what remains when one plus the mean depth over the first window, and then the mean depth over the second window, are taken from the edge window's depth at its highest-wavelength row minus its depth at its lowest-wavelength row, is -1.01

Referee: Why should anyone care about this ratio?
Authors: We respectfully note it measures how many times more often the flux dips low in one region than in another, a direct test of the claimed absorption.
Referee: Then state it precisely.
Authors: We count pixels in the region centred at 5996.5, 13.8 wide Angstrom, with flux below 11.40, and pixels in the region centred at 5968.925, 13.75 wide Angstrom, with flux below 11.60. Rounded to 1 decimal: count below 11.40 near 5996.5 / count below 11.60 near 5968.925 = 2.5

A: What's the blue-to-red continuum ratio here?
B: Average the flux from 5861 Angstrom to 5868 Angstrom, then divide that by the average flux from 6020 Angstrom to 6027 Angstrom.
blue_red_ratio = 1.05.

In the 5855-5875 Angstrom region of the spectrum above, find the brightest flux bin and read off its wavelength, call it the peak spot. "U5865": 5874.16 Angstrom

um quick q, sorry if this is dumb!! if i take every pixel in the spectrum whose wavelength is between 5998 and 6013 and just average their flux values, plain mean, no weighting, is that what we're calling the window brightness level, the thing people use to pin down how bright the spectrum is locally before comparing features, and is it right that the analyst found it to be 11.3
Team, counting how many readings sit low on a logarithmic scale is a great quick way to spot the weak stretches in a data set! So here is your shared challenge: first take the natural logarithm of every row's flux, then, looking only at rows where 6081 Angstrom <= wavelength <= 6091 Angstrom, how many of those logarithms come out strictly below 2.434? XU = 5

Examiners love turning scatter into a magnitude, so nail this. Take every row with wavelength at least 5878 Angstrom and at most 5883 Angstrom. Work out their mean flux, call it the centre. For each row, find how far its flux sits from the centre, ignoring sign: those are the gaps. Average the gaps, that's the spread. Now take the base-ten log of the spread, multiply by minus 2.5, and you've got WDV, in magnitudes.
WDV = 2.1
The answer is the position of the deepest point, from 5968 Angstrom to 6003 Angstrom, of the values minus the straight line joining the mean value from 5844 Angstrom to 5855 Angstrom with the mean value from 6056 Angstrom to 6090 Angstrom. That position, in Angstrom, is 6002.69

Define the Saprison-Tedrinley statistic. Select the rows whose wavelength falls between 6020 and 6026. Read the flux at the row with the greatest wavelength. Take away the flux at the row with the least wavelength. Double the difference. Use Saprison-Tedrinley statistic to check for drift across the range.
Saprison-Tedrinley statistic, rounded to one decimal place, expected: 1.4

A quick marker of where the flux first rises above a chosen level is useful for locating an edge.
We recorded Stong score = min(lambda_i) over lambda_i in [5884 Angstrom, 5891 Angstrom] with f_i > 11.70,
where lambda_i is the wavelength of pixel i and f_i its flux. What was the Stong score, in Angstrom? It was 5886.34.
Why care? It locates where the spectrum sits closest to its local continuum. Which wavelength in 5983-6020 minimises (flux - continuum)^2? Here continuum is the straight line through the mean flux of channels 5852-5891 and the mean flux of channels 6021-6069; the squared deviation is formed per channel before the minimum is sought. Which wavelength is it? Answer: 6015.14 Angstrom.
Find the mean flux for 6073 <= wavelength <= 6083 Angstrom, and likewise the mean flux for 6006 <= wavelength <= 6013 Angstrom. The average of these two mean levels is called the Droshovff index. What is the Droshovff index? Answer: 11.4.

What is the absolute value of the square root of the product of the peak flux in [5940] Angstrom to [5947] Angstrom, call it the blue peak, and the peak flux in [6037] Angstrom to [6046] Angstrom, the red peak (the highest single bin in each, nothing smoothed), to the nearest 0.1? 12.3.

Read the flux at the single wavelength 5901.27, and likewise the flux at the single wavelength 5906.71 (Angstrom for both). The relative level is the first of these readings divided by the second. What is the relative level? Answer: 1.04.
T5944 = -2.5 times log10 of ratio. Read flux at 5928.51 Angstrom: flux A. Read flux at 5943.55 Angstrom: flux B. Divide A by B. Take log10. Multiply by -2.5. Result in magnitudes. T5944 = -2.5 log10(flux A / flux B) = -0.10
